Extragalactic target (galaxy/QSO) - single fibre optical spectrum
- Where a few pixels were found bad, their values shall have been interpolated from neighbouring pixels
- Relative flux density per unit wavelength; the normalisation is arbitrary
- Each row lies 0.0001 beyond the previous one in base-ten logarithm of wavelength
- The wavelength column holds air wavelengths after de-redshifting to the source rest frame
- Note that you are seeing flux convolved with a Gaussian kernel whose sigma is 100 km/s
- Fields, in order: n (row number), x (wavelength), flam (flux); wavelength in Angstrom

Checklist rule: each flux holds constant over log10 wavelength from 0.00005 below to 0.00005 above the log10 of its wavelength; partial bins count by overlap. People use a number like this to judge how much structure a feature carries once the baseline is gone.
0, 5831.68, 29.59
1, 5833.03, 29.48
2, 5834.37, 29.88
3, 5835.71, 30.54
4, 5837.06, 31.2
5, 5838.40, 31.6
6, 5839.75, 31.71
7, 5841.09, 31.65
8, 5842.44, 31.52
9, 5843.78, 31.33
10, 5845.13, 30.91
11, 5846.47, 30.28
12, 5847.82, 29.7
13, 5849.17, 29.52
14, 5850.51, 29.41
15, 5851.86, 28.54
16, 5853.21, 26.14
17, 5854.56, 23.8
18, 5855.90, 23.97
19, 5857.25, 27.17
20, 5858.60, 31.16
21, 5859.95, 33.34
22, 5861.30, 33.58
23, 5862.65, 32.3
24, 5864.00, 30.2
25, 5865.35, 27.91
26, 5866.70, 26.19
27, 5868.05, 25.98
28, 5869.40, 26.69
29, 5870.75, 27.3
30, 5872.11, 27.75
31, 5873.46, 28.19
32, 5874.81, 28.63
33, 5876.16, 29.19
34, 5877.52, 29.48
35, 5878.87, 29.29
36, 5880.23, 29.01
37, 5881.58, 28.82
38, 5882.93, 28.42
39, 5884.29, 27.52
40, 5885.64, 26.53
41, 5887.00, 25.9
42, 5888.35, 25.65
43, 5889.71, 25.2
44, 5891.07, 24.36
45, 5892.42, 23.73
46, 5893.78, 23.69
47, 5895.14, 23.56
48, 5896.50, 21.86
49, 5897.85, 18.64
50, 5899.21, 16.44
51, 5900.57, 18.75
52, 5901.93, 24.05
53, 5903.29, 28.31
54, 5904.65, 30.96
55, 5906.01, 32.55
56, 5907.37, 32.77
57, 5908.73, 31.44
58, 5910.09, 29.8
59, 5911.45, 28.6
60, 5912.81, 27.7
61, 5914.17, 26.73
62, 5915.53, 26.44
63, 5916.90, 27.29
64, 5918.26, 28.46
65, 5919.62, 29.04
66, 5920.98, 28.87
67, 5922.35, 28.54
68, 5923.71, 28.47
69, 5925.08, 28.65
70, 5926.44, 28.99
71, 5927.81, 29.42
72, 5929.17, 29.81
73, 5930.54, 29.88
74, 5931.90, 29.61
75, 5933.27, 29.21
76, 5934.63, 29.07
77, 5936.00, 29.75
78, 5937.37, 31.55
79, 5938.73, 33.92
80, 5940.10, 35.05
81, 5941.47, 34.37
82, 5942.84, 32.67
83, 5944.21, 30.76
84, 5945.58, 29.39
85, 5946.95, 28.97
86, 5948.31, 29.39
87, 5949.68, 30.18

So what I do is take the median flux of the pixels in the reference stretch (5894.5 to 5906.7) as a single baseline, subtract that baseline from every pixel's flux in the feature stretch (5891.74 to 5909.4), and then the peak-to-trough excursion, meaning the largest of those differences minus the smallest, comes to 16.3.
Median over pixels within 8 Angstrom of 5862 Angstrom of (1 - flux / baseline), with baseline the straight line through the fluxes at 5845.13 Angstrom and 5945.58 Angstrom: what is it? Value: 0.10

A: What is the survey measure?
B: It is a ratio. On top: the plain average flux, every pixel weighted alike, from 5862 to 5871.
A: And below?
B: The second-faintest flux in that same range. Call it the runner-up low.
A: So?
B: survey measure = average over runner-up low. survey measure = 1.07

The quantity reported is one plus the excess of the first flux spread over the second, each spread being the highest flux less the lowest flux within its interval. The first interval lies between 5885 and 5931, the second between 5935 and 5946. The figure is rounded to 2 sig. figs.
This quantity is 12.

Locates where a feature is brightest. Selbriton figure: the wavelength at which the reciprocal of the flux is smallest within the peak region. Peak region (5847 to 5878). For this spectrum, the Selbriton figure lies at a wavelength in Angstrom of 5861.30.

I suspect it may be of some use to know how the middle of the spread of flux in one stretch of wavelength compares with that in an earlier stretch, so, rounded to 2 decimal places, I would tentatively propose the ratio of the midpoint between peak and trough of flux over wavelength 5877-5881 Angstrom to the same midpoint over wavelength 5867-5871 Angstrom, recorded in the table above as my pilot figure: 1.10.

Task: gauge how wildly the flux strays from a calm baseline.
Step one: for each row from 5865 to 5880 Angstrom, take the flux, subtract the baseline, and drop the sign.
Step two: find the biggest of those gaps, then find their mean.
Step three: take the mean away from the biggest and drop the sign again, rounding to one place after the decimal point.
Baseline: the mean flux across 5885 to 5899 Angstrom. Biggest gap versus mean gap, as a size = 1.6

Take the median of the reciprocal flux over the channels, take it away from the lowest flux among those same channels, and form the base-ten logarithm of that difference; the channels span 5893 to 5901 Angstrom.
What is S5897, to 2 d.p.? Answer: 1.21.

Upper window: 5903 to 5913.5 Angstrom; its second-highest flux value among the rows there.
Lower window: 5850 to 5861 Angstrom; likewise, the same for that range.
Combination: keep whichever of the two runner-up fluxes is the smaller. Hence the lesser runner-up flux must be 31.2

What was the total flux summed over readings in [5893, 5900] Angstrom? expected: 104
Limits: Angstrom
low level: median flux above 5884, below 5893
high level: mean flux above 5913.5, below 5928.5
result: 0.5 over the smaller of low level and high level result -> 0.0195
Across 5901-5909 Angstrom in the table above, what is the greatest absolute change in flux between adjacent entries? 4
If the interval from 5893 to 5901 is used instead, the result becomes 3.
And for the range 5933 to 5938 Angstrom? 2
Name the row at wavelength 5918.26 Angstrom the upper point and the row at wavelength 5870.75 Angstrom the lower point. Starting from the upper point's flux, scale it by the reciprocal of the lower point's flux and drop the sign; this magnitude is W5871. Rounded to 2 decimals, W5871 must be 1.04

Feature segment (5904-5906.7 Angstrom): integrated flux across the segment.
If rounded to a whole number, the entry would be 86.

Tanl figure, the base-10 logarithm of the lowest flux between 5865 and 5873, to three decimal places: 1.415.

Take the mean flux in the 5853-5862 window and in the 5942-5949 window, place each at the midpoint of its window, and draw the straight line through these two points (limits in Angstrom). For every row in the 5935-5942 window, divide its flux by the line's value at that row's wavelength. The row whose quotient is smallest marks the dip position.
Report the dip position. 5936.00 Angstrom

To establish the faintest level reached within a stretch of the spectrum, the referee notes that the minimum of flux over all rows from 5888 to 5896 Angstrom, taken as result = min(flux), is 23.56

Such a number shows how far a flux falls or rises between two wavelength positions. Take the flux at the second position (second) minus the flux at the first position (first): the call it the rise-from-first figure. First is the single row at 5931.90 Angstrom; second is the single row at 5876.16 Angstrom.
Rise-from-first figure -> 0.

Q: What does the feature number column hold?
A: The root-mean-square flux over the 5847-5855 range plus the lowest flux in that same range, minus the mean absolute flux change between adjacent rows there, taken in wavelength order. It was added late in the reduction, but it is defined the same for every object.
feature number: 51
